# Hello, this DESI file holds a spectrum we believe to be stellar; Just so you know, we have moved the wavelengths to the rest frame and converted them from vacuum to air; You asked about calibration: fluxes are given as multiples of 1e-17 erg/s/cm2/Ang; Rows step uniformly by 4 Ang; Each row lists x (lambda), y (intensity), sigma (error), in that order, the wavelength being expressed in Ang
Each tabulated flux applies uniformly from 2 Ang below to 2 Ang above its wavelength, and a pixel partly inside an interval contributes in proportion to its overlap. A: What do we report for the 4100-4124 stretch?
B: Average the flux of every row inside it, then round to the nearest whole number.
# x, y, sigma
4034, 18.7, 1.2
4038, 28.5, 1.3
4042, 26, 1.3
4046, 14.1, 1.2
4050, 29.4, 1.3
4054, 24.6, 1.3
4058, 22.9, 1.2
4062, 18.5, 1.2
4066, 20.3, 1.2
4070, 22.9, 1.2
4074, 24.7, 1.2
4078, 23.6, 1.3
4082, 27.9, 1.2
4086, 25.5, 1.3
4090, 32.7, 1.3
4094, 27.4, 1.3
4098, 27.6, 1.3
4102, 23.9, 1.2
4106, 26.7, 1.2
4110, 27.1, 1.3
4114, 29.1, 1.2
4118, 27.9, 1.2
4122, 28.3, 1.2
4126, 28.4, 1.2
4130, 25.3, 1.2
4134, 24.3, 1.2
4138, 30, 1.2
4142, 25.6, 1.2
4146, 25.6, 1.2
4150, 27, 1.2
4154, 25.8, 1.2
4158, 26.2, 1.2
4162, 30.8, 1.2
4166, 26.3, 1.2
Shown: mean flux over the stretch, 27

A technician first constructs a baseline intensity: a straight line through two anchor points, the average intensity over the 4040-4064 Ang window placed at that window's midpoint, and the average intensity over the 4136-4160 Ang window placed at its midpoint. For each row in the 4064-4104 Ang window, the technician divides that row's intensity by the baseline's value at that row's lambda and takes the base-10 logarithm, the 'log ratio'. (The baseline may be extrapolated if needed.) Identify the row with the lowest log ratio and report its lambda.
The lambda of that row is 4066 Ang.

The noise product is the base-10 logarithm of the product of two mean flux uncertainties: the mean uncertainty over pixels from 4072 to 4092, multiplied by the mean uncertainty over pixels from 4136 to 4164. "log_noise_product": 0.180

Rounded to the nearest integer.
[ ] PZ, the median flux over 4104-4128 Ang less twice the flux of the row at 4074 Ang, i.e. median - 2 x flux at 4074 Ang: -21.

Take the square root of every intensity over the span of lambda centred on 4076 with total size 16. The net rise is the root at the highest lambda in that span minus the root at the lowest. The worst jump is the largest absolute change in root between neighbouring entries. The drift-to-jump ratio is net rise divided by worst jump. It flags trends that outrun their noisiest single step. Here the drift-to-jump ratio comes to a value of 1.17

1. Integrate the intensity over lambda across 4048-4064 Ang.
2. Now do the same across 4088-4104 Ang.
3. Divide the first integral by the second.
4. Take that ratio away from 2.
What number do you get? 1.15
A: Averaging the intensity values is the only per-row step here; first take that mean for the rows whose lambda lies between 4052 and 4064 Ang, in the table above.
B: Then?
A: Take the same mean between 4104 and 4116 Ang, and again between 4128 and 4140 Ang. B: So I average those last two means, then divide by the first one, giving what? 1.23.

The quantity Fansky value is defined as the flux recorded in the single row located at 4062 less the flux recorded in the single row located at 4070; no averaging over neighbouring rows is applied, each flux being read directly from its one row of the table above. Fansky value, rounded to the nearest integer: -4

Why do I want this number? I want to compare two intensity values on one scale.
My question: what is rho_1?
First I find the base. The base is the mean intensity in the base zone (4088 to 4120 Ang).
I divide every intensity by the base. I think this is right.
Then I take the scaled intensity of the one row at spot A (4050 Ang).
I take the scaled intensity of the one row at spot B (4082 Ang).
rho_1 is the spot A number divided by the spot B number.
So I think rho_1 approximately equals 1.05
